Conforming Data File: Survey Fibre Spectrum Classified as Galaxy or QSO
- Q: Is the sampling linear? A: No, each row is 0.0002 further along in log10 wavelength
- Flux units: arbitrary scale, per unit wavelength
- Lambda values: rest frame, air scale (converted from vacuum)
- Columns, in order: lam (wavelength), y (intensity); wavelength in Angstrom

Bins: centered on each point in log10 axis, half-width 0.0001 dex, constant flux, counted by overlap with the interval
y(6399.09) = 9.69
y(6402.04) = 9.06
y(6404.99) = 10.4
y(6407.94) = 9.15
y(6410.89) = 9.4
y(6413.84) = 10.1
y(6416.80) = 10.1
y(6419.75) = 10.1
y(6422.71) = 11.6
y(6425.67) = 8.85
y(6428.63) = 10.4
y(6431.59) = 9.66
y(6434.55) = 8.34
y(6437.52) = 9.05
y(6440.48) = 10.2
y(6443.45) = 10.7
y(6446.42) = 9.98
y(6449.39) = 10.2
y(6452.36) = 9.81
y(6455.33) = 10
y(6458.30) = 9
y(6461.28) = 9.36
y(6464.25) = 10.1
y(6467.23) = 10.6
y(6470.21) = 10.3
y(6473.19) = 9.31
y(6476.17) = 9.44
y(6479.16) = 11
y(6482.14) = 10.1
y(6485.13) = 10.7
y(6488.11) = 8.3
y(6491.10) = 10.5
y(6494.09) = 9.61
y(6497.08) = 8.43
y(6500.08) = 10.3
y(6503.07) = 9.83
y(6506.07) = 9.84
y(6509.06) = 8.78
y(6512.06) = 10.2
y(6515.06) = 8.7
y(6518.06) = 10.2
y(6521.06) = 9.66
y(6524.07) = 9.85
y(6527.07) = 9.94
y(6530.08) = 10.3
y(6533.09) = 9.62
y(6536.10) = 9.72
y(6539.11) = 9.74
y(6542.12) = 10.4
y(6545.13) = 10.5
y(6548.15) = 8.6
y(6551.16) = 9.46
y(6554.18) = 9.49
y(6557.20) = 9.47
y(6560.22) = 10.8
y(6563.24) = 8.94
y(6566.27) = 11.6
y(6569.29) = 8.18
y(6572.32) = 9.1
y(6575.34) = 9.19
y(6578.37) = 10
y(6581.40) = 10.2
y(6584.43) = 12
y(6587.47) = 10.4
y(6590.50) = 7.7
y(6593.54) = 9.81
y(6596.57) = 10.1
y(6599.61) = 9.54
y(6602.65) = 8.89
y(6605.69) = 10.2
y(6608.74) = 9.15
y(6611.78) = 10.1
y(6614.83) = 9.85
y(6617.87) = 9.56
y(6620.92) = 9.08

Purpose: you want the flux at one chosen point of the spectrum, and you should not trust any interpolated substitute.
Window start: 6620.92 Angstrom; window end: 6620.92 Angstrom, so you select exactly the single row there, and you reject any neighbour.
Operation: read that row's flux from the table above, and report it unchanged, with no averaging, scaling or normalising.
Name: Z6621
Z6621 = 9.08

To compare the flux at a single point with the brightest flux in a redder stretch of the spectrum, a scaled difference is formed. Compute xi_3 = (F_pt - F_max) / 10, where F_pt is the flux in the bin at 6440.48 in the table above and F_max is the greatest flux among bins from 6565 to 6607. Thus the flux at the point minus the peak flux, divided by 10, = -0.18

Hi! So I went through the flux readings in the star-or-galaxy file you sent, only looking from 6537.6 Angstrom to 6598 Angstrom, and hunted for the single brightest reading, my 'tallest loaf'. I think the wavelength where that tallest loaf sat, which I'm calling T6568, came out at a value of 6584.43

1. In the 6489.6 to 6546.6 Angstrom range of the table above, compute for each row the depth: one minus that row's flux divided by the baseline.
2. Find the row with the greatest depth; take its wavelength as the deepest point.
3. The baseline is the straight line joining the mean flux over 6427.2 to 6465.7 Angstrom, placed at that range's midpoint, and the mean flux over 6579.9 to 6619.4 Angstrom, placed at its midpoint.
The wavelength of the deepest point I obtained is 6497.08 Angstrom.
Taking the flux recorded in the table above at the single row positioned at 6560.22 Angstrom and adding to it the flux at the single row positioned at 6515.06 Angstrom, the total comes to 19.5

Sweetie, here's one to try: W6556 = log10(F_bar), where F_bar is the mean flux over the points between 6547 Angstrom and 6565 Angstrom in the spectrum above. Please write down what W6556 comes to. 0.98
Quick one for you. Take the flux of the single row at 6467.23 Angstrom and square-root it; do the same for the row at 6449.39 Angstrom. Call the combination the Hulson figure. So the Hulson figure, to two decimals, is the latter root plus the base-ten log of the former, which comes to 3.71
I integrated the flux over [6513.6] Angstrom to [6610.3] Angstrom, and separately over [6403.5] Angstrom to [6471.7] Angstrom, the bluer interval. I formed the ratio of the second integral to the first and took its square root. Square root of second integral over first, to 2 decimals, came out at 0.85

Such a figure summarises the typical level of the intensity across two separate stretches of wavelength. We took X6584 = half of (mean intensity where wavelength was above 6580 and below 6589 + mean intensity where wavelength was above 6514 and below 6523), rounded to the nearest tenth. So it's 10.2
